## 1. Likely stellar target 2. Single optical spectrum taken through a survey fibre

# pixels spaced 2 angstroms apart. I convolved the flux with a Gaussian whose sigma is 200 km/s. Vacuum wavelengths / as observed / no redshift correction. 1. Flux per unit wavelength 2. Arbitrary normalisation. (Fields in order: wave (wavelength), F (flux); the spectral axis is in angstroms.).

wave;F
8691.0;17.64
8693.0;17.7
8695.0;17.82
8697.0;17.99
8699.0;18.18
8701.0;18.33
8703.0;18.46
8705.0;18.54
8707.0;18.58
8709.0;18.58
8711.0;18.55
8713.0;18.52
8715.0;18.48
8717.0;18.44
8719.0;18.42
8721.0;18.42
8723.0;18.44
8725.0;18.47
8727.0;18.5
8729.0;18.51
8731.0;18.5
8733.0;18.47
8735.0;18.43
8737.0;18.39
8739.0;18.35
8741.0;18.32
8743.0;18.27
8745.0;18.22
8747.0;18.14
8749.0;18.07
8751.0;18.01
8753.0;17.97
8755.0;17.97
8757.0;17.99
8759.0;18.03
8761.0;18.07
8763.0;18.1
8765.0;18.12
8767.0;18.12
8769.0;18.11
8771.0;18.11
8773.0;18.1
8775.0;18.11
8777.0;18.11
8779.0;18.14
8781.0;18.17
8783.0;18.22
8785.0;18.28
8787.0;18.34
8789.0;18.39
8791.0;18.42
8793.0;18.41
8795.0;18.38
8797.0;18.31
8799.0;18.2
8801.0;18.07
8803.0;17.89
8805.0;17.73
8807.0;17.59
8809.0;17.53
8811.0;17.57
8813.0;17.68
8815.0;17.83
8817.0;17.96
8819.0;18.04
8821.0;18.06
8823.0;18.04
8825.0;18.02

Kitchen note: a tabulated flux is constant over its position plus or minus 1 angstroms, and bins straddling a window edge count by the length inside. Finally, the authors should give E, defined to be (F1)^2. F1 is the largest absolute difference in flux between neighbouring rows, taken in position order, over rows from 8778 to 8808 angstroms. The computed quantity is 0.032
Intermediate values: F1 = 0.18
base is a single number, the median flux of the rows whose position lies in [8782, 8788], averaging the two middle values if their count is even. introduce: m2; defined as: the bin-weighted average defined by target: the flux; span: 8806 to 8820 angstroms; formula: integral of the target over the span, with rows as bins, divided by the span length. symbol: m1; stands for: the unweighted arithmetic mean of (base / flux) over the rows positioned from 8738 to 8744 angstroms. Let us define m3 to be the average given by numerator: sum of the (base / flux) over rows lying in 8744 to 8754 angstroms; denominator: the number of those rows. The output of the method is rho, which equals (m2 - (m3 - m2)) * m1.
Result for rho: 34.4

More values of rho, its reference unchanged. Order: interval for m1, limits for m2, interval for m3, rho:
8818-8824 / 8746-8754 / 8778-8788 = 35.5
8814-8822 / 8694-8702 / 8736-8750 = 35.8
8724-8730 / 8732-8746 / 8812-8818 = 35.3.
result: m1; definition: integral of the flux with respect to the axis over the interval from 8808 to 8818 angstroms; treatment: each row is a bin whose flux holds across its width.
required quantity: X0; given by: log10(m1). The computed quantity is 2.25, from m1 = 177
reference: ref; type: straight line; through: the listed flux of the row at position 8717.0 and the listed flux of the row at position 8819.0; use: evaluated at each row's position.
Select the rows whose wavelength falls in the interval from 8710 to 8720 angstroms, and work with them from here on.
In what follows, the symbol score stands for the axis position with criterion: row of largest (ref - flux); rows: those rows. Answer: 8719.0 angstroms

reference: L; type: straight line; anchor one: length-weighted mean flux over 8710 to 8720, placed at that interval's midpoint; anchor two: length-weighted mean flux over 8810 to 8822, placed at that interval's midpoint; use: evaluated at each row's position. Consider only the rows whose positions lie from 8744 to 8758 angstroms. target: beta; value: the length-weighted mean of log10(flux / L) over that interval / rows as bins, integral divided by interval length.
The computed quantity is -0.005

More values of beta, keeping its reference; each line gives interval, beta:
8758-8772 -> -0.002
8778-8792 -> 0.006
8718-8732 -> 0.001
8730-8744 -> 0.001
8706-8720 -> 0.000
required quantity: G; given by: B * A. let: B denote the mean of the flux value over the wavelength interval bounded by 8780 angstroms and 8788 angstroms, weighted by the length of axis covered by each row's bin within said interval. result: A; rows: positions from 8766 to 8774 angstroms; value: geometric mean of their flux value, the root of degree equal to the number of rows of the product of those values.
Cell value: 331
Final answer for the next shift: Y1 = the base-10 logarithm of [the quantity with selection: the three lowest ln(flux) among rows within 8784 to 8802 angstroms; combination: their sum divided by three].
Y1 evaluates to 0.4625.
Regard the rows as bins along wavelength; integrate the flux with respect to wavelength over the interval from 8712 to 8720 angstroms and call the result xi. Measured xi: 148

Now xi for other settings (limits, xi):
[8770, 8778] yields 145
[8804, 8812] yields 141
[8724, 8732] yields 148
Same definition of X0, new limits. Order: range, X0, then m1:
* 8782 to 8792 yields 2.26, 183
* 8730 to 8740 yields 2.27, 184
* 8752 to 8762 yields 2.26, 180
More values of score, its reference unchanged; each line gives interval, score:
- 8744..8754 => 8753.0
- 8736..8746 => 8745.0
